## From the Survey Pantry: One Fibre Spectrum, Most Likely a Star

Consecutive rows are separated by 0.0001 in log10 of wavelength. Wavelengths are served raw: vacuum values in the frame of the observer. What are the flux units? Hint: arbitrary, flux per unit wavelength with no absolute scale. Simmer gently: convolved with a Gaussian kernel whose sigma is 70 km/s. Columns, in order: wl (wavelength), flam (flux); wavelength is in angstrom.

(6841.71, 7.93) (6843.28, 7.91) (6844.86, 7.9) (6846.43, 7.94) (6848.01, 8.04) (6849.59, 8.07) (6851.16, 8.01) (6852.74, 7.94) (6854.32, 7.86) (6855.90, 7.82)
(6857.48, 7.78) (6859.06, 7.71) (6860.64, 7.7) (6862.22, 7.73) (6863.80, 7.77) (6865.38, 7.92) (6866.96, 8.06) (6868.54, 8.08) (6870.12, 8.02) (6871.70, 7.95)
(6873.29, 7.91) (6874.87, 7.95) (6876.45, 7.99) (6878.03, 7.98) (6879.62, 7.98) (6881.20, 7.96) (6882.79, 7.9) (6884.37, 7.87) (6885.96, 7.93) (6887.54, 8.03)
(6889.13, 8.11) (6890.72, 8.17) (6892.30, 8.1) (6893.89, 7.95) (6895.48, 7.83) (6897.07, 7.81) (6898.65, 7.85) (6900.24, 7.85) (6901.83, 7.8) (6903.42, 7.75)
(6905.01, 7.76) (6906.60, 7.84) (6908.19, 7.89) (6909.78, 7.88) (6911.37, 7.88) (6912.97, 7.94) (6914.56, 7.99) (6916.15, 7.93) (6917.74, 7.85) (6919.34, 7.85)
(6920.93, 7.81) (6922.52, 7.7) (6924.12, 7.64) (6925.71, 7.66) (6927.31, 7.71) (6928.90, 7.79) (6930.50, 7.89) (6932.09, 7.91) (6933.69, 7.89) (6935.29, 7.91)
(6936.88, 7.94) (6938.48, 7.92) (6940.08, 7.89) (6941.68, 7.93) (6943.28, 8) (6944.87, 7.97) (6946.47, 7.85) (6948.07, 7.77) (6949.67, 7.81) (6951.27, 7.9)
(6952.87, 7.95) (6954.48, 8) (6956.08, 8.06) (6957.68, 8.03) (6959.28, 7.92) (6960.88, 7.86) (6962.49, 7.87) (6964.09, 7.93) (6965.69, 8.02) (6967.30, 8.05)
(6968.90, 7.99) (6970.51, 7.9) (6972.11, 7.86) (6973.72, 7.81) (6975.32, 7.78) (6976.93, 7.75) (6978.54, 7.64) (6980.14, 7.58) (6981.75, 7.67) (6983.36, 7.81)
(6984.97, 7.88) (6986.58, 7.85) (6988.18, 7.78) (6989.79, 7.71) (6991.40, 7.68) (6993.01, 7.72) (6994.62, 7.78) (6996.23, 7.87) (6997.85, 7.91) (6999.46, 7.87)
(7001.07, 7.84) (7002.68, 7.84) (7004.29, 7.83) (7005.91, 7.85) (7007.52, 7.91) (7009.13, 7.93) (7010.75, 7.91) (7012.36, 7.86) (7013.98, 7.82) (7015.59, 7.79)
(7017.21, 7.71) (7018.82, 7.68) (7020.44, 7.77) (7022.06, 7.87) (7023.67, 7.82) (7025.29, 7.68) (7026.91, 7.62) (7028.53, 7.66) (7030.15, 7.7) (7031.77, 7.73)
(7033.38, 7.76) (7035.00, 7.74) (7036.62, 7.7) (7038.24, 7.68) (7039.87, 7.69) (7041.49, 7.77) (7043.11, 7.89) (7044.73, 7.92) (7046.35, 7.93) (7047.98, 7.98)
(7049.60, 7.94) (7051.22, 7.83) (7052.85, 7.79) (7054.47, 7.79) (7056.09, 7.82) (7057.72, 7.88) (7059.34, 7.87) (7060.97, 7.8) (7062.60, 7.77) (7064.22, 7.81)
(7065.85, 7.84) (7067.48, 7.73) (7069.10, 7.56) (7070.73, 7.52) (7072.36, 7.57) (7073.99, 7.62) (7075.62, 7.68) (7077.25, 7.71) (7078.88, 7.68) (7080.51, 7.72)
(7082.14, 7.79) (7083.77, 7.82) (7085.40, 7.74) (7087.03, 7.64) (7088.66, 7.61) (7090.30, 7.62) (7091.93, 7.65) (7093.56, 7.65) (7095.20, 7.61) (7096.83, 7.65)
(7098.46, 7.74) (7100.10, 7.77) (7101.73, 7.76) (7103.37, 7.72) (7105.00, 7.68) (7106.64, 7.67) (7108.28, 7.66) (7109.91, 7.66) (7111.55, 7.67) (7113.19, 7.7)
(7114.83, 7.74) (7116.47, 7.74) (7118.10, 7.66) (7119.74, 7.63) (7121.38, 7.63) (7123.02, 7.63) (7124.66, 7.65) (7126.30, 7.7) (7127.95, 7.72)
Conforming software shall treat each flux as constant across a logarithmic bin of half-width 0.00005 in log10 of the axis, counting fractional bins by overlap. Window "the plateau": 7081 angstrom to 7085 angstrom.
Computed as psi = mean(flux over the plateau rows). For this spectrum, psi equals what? 7.80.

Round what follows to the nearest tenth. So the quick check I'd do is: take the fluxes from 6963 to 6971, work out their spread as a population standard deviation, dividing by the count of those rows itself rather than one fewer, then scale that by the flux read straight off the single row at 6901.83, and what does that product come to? 0.4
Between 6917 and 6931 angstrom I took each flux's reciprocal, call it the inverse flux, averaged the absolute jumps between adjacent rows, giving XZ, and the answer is 0.0010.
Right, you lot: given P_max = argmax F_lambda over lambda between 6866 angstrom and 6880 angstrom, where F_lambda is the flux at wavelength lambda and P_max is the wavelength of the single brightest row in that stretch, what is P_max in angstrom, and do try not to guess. 6868.54 angstrom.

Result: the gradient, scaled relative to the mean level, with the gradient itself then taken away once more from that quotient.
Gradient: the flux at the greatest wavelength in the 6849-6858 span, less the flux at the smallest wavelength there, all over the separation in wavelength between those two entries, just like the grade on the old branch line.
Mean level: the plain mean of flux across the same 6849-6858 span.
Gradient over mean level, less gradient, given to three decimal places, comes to 0.032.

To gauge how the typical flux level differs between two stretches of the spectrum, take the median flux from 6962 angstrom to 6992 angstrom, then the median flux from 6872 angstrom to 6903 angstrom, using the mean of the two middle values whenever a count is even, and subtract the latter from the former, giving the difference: -0.14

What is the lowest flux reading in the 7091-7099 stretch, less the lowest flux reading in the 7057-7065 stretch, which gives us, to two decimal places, -0.16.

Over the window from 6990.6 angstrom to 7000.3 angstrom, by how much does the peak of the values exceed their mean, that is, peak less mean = 0.11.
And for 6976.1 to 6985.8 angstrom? 0.16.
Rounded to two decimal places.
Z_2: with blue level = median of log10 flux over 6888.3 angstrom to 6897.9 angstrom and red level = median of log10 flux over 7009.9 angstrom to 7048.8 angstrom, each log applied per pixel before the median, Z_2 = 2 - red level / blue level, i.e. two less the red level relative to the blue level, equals 1.02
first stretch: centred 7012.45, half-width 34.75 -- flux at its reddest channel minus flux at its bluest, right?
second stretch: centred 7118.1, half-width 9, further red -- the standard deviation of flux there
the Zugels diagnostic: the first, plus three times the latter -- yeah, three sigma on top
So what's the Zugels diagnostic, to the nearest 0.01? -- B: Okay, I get 0.41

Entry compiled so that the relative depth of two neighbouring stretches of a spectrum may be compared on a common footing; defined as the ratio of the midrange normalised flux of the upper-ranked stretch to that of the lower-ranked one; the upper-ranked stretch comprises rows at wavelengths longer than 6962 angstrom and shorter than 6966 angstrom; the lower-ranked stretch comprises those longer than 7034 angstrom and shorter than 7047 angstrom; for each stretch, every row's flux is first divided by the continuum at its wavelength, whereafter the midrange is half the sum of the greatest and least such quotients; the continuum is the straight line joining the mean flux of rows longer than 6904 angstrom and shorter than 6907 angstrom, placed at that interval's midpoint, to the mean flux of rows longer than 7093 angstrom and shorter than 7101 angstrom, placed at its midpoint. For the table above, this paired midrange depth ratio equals 1.01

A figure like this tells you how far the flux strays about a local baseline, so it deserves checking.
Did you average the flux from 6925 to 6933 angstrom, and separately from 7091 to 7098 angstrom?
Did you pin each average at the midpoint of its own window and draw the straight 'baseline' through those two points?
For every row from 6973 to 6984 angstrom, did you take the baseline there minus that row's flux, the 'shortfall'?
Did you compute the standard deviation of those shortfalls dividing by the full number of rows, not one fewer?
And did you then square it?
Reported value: 0.0069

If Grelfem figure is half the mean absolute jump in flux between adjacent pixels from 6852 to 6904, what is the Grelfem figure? 0.0280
